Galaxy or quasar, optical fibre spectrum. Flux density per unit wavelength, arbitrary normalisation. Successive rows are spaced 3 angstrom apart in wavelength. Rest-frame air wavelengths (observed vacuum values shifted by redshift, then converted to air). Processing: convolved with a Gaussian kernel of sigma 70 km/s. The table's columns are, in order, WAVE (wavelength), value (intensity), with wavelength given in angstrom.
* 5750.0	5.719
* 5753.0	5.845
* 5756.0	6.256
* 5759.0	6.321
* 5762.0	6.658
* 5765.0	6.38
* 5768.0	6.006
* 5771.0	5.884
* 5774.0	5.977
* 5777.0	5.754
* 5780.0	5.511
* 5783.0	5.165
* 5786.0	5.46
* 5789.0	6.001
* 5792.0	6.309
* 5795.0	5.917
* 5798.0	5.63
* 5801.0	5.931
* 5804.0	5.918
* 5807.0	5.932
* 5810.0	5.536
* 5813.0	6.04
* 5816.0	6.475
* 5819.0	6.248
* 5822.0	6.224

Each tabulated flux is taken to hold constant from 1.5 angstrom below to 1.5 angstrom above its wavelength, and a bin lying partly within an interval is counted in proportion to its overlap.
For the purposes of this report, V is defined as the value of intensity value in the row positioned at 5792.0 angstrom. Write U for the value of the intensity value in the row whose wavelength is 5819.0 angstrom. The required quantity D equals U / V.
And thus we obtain 0.99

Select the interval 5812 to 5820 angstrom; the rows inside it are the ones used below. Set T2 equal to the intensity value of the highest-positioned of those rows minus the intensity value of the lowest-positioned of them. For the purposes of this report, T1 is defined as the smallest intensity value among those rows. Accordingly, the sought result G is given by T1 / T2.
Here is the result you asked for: 29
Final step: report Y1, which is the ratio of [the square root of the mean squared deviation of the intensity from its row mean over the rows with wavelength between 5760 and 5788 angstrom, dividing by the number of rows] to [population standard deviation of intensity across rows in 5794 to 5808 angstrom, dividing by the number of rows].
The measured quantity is 3.7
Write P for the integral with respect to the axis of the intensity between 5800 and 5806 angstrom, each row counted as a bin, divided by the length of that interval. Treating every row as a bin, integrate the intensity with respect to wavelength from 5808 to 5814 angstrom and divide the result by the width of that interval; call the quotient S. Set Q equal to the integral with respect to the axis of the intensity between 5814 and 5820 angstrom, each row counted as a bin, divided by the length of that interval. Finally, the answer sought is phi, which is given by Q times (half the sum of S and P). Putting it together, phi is 37.1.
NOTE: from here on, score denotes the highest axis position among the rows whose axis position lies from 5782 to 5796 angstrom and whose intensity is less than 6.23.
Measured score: 5795.0 angstrom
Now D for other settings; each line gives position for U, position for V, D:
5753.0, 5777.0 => 1.02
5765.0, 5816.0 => 0.99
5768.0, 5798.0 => 1.07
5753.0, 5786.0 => 1.07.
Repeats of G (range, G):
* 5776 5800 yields -42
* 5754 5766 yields 50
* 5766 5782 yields -11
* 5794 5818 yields 10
